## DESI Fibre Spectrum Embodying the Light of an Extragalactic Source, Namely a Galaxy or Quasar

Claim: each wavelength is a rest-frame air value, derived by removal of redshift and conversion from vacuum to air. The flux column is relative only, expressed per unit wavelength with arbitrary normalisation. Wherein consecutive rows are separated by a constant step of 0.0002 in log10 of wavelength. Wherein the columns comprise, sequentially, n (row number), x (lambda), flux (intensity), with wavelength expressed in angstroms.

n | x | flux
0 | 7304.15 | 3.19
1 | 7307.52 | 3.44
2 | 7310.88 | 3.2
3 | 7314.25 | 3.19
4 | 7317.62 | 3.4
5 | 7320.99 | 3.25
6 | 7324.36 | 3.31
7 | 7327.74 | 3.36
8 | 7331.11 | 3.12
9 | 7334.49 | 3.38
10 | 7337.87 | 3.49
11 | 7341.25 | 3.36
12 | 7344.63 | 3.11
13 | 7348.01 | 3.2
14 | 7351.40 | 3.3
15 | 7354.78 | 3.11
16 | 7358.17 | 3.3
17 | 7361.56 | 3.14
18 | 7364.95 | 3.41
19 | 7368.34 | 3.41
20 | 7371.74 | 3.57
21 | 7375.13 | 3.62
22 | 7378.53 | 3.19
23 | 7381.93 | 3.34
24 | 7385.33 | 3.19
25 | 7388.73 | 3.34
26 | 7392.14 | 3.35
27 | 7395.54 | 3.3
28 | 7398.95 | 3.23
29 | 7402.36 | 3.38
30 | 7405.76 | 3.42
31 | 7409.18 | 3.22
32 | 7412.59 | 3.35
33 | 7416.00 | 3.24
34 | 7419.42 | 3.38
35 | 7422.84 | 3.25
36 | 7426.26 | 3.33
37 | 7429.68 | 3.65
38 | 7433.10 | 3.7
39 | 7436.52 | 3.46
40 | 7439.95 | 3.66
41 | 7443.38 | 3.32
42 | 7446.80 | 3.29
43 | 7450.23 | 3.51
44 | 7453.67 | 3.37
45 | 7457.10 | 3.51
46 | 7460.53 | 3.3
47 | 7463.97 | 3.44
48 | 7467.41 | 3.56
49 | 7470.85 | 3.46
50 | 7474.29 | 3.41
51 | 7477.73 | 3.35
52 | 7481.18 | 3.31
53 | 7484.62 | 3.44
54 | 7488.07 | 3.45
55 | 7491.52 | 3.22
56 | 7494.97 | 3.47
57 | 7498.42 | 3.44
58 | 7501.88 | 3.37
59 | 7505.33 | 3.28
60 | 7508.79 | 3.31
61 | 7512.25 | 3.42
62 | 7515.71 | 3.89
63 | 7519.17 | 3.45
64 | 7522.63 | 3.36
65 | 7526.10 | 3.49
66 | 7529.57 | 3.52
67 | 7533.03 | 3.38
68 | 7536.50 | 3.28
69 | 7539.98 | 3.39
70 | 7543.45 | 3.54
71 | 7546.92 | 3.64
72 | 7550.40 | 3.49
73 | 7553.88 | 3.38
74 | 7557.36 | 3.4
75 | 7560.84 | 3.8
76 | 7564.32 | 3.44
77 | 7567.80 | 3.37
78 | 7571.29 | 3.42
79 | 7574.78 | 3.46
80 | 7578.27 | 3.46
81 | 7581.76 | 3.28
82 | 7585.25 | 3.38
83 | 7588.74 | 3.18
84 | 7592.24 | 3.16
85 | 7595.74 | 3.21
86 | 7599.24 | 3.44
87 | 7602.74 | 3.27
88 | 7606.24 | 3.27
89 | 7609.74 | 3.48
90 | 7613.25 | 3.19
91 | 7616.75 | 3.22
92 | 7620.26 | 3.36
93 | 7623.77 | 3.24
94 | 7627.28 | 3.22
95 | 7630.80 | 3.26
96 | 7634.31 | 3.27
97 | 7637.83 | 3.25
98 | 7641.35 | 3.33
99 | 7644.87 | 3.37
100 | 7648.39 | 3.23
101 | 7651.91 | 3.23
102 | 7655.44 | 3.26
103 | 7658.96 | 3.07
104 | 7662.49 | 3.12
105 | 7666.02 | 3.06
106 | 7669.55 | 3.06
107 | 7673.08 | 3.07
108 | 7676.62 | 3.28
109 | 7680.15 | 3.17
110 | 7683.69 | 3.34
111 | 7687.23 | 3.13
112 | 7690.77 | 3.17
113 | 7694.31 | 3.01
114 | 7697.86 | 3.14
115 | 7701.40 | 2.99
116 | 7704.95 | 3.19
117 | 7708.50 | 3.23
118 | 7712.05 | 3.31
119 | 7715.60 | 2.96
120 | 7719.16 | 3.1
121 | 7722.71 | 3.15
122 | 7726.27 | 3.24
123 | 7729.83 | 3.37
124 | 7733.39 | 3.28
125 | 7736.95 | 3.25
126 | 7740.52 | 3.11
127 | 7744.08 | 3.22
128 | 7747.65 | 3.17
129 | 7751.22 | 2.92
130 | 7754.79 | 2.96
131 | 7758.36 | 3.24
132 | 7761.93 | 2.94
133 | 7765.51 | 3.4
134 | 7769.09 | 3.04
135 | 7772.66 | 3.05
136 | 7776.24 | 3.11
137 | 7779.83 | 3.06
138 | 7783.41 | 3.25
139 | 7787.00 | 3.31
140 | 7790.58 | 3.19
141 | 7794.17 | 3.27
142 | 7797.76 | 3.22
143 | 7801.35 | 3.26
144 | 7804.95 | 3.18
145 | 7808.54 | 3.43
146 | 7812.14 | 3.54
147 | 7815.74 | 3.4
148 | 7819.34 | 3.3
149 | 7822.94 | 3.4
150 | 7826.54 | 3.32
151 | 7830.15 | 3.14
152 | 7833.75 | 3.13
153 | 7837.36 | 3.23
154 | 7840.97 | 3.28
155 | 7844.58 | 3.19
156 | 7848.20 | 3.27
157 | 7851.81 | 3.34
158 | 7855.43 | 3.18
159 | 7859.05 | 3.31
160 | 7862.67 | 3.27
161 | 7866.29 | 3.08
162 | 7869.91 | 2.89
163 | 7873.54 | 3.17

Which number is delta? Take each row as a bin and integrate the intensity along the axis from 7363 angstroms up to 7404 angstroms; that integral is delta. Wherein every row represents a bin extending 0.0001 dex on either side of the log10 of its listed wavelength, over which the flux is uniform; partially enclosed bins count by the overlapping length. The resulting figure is 138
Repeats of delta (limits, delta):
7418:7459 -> 142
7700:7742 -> 134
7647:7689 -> 133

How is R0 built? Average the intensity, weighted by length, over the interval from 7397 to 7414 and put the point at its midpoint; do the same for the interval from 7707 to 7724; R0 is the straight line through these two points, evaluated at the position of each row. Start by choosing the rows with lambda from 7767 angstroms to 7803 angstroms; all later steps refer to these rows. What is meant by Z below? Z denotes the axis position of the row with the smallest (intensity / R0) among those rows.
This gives 7769.09 angstroms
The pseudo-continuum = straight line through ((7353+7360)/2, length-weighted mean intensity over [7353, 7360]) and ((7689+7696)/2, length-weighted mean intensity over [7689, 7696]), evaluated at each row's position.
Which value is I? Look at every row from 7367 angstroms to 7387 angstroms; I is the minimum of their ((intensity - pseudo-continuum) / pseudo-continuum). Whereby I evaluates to 0.00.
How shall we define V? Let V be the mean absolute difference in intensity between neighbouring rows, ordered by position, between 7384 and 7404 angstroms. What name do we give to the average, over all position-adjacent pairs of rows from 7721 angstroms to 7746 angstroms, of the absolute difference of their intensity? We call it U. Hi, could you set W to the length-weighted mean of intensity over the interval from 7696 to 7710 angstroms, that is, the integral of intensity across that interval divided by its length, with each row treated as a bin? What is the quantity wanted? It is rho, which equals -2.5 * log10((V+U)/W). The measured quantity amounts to 3.1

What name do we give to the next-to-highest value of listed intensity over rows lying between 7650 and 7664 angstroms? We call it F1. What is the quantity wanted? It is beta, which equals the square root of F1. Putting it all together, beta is 1.80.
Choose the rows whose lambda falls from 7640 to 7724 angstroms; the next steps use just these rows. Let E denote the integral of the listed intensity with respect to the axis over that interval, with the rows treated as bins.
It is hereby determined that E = 266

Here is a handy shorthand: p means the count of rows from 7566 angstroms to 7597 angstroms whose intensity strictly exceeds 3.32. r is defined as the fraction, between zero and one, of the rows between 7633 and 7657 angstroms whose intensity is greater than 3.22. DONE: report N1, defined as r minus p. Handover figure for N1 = -4.0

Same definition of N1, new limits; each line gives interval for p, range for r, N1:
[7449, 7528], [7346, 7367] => -17.5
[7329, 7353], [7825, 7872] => -2.5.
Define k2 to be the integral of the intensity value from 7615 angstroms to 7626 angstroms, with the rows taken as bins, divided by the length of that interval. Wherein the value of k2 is 3.27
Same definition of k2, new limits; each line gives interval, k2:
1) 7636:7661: 3.25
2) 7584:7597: 3.23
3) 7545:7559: 3.48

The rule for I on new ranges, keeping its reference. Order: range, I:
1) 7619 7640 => 0.03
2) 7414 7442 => 0.02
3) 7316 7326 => 0.01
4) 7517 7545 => 0.04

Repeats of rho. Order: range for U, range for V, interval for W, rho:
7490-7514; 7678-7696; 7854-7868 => 2.8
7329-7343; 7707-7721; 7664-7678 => 2.4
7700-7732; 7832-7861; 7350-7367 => 2.9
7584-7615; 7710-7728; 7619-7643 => 2.6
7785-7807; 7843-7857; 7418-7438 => 3.2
